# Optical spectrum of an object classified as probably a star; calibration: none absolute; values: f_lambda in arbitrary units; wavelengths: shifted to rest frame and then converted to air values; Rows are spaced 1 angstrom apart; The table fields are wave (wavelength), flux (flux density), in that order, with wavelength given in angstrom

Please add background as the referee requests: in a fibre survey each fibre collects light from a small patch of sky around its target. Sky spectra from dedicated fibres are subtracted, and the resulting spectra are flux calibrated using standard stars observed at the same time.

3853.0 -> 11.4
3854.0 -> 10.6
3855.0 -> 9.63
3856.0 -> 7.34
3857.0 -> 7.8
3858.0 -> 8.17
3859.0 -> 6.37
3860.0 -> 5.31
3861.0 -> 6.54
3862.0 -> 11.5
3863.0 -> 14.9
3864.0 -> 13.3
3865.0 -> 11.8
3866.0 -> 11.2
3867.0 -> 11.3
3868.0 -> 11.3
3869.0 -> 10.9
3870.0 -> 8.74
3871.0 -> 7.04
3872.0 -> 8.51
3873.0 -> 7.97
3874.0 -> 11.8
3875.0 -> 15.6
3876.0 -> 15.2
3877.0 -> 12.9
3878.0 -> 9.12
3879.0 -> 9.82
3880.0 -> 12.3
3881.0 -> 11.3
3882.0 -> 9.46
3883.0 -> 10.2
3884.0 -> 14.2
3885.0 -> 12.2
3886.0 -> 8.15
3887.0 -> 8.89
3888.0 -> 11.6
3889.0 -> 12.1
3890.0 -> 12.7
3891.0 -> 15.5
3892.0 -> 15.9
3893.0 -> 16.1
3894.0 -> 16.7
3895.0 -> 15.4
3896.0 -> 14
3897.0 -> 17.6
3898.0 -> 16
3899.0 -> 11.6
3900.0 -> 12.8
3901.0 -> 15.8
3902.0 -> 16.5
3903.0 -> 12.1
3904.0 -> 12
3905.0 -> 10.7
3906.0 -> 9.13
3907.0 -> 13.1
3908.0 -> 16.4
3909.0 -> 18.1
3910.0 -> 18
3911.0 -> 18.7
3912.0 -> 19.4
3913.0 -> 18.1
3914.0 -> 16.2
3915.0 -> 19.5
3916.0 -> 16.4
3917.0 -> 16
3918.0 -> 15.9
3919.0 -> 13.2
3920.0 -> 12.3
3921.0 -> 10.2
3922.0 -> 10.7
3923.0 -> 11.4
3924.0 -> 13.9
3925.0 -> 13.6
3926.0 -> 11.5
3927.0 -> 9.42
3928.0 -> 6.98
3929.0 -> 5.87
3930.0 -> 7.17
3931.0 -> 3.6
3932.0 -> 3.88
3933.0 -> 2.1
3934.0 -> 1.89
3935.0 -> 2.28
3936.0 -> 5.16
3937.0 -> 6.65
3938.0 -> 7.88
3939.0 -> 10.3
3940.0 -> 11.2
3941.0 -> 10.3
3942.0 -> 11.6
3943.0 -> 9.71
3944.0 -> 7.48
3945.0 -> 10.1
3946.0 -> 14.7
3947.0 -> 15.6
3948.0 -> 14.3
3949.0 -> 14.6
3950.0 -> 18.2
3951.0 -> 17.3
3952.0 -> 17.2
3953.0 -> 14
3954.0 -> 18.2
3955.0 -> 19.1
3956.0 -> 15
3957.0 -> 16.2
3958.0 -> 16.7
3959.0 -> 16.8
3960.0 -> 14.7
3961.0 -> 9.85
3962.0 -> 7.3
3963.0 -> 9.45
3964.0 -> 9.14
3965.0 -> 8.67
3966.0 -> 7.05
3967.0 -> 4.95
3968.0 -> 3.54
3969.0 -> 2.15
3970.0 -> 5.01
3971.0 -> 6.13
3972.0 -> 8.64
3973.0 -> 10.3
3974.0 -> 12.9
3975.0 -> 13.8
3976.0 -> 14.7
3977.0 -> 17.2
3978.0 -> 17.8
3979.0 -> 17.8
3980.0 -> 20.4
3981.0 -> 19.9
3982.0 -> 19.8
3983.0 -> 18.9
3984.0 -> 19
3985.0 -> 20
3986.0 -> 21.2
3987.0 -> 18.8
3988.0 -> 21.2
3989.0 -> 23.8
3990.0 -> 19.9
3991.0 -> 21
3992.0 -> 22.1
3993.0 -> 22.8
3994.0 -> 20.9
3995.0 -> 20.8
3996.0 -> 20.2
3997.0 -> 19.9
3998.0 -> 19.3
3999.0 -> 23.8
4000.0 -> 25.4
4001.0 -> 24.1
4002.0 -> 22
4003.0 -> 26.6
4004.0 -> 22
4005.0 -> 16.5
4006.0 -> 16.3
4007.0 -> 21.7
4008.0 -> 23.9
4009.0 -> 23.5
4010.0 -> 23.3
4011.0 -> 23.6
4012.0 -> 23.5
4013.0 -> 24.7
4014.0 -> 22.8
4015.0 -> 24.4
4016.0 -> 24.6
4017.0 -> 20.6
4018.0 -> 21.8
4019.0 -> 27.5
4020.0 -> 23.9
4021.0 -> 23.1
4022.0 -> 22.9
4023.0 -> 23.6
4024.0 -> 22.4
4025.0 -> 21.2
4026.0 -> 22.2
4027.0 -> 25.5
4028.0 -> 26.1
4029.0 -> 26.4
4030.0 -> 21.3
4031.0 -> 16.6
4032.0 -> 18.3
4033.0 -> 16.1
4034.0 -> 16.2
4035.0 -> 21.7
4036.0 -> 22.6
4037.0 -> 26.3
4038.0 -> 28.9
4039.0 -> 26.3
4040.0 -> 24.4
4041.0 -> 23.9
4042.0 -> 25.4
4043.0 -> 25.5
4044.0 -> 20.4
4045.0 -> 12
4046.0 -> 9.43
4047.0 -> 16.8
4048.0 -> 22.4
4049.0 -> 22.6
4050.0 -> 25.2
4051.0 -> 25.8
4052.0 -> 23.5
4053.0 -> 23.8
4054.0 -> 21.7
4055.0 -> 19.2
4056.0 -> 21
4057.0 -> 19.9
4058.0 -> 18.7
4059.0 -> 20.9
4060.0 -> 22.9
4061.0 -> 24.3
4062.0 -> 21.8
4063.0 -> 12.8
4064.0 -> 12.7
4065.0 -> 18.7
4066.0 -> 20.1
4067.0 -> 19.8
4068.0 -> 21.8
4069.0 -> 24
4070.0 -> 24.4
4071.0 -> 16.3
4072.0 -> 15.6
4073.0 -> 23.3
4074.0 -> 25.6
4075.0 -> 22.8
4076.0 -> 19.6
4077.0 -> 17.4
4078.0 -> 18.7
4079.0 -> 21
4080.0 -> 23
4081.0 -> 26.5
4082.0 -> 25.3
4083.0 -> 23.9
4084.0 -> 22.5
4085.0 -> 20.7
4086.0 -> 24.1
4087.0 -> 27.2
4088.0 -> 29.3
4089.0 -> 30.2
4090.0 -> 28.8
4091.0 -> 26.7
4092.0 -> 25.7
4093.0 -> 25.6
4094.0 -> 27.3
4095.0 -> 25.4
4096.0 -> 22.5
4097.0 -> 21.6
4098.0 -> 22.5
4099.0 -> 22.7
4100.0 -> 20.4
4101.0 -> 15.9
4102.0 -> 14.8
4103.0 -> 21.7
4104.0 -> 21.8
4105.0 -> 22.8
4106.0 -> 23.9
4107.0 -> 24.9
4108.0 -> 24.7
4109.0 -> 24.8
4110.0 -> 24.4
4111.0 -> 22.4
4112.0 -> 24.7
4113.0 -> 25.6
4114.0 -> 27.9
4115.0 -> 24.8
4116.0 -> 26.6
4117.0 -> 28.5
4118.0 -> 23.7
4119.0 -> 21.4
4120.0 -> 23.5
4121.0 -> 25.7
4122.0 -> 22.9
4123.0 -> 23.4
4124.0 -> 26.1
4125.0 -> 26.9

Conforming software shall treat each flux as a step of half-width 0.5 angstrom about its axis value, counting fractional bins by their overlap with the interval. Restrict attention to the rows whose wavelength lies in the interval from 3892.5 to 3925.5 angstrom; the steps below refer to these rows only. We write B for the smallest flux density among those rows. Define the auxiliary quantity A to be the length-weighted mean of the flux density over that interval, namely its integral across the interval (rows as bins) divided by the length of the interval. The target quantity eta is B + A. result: 23.9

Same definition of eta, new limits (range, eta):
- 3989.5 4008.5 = 37.8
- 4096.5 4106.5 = 35.6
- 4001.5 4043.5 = 39.0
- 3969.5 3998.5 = 22.7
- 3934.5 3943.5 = 10.6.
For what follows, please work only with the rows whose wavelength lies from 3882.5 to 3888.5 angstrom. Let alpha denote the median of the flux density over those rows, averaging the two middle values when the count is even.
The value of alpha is 10.9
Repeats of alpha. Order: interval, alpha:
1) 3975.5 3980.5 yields 17.8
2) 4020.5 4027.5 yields 22.9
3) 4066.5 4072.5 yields 20.8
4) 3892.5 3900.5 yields 15.7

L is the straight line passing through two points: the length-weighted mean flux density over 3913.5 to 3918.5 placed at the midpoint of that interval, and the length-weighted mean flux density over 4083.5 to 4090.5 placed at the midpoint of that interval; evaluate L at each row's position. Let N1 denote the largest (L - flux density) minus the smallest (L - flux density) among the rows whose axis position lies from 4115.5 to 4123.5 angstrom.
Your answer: 7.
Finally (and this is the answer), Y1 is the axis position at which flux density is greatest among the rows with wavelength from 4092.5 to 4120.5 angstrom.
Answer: 4117.0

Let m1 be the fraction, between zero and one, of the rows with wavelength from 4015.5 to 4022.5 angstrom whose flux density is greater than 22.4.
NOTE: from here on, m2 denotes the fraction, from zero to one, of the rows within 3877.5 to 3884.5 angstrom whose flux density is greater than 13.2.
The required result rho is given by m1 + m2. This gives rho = 0.9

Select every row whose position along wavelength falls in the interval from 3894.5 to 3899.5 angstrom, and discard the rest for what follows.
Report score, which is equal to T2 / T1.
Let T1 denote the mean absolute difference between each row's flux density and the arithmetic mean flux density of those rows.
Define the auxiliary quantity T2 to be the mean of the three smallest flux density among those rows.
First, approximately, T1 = 1.70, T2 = 13.7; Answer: 8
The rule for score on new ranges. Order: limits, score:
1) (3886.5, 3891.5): 7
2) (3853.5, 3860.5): 5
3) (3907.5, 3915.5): 19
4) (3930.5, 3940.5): 1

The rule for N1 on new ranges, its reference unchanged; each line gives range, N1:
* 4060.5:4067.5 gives 12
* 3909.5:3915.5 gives 3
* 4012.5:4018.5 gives 4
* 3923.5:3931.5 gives 11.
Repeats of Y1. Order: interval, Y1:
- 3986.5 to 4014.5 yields 4003.0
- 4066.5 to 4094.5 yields 4089.0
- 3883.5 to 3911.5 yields 3911.0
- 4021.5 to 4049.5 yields 4038.0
